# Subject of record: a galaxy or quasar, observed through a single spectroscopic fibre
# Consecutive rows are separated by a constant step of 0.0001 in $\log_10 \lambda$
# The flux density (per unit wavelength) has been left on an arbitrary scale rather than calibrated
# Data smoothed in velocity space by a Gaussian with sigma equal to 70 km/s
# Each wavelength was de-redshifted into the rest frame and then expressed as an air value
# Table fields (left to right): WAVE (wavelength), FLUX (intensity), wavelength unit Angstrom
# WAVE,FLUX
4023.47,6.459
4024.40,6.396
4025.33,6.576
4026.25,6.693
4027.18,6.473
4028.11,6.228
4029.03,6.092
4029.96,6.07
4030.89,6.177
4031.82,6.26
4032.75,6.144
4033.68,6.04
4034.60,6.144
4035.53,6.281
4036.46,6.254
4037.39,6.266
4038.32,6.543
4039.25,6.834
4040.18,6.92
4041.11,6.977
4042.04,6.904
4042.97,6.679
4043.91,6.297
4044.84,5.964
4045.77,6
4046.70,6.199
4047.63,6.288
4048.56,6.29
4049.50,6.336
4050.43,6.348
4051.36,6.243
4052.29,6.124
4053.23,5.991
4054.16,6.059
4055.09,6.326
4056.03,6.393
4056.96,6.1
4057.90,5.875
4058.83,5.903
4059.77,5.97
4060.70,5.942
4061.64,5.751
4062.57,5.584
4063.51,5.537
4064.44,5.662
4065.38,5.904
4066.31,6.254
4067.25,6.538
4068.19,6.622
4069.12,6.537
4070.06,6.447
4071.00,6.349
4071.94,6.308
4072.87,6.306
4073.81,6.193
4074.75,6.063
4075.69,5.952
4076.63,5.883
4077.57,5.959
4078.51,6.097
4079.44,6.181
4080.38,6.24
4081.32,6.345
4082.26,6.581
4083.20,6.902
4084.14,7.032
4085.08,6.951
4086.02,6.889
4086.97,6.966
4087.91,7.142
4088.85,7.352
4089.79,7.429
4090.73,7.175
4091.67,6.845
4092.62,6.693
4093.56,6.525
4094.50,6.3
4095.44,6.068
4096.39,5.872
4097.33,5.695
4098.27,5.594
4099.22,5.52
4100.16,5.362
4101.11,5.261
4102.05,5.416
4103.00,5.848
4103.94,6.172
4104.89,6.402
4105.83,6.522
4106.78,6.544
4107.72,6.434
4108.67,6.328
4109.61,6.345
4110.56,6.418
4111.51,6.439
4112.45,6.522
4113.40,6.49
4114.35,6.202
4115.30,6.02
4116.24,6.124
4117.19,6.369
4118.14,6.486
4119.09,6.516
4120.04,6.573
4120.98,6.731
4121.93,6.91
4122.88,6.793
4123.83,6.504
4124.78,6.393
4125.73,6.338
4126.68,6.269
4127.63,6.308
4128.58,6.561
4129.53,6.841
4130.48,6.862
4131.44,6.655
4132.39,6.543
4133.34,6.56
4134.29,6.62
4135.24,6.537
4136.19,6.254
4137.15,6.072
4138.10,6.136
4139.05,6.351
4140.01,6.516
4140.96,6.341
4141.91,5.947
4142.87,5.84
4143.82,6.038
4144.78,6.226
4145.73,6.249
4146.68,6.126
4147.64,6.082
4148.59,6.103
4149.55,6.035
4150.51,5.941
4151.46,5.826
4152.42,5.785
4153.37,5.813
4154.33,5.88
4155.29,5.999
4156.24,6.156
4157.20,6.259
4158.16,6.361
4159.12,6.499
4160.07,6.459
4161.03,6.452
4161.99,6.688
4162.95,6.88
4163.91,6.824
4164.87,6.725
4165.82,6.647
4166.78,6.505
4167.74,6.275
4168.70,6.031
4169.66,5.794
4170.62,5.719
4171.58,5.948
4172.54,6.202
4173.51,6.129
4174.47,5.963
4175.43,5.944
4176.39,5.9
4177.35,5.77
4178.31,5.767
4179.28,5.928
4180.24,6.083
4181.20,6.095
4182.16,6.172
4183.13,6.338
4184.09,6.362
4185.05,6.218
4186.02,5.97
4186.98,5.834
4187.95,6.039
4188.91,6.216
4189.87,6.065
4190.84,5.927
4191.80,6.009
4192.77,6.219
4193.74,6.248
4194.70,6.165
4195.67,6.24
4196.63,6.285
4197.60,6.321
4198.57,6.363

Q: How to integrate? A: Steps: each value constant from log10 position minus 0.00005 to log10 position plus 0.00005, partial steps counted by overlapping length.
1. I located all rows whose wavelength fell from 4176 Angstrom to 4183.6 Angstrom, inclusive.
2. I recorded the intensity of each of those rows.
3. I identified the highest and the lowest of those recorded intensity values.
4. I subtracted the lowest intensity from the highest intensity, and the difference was 0.6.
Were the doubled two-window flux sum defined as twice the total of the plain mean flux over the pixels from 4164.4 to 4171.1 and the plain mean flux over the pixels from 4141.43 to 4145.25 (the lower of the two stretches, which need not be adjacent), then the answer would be 24.5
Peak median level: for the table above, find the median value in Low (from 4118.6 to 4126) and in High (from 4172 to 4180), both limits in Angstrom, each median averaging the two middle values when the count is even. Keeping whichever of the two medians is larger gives 6.5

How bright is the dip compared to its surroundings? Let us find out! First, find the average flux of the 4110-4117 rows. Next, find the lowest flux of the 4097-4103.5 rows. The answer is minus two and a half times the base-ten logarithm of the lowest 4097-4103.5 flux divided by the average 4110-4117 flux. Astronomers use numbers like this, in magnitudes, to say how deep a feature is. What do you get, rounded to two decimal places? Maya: 0.20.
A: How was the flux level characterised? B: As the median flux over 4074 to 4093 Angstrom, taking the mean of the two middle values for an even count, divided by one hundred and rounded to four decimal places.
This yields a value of 0.0677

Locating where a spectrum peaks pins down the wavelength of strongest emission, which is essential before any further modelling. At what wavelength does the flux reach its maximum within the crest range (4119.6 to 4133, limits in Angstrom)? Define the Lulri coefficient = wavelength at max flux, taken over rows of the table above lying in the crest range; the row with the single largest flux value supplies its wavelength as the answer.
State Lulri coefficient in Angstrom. 4121.93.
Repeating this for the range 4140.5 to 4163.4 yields 4162.95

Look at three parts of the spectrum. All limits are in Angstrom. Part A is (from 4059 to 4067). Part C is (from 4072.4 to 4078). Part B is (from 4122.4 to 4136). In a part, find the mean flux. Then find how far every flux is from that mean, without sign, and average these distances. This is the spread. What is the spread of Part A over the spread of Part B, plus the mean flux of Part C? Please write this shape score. 7.40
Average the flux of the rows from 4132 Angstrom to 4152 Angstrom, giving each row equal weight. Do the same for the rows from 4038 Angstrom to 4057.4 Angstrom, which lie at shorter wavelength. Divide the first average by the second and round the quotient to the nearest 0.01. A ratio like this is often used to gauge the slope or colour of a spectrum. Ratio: 0.97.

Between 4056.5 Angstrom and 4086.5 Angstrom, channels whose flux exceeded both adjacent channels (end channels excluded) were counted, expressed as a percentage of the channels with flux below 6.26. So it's 16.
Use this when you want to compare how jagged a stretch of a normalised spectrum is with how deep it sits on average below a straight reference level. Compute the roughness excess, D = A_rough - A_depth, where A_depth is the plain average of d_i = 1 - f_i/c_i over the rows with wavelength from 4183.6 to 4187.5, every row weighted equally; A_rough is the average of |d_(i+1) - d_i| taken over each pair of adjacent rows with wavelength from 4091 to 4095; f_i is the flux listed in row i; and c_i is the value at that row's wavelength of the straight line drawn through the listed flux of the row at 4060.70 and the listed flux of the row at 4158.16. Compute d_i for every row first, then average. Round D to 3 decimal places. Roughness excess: -0.028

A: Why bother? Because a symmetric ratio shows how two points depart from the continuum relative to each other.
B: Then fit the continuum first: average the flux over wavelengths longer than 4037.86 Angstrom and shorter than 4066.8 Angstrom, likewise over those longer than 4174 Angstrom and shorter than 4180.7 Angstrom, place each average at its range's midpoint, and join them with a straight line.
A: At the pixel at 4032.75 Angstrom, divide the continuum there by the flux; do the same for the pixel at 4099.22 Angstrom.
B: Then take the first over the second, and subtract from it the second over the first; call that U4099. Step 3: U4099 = -0.16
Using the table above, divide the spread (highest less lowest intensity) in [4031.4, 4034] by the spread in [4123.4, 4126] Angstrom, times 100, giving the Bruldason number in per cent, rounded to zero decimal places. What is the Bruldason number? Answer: 133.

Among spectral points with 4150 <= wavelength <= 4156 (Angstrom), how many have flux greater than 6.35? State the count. 0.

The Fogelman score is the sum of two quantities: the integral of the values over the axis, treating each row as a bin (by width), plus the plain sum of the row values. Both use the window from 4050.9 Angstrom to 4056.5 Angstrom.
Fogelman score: 72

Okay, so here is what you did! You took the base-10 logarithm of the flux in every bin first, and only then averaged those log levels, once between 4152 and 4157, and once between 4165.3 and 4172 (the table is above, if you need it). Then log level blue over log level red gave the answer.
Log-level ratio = 0.98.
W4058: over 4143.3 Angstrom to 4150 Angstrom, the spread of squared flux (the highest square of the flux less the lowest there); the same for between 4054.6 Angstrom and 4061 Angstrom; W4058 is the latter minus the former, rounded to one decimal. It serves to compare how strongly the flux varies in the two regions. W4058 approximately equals 3.7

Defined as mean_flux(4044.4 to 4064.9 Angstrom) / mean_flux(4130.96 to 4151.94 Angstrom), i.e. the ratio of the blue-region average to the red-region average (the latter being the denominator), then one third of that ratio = 0.323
